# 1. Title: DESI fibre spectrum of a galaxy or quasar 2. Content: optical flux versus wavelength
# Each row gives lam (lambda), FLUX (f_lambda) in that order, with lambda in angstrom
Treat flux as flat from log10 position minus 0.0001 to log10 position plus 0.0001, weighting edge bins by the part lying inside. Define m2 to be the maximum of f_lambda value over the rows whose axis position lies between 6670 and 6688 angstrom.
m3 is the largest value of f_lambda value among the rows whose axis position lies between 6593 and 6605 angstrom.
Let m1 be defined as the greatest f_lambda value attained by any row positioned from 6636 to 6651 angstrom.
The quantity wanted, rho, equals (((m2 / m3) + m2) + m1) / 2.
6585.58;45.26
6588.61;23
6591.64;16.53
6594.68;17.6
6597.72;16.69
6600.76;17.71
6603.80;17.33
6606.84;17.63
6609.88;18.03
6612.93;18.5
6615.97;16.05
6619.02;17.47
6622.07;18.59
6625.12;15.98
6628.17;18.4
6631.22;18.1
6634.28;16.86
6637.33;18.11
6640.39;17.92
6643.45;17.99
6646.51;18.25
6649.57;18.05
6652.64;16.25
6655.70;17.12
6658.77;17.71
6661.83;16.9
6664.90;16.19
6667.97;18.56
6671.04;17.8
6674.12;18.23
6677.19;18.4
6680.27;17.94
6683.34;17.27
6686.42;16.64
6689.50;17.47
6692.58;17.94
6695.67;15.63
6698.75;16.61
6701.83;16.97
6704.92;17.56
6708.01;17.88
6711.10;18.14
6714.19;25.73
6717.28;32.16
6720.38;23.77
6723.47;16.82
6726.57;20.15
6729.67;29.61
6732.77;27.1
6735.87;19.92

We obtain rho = 18.8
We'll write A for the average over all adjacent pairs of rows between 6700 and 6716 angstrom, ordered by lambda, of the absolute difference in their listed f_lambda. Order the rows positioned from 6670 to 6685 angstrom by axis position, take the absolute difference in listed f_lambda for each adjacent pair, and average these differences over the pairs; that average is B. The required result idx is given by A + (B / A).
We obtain 2.4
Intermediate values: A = 2.2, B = 0.4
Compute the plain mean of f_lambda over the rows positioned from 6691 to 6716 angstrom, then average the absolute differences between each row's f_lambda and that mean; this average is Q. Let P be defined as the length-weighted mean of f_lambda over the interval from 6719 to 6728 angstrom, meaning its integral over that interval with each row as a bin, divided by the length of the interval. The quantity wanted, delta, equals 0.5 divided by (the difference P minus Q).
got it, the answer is 0.027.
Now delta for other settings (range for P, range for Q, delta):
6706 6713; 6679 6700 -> 0.028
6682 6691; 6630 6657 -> 0.030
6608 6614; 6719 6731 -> 0.035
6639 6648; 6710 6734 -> 0.037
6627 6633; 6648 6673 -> 0.029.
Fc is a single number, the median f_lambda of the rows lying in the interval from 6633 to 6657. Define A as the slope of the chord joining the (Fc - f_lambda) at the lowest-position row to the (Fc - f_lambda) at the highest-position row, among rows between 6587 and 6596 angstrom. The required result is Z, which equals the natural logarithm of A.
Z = -0.12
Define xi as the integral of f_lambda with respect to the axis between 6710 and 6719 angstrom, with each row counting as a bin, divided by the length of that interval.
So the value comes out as 25.7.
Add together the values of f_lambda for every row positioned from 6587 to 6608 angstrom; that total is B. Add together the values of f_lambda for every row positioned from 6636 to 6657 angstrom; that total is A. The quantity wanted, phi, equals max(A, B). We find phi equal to 126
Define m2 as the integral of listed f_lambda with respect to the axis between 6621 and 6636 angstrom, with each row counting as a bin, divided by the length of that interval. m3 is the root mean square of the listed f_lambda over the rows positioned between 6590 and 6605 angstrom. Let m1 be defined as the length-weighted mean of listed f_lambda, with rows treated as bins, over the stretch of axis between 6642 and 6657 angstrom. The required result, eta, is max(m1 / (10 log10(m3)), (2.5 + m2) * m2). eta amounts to 353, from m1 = 17.5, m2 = 17.6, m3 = 17.2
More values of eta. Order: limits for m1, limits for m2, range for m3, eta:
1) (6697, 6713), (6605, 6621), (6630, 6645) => 352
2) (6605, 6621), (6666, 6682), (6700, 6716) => 374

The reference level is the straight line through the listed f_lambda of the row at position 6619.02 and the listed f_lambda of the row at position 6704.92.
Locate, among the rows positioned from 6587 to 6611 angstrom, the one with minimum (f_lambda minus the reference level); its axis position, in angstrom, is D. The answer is 6591.64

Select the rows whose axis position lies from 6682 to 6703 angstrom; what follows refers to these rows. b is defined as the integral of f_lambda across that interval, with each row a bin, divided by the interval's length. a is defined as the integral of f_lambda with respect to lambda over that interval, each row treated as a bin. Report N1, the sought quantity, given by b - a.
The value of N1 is -339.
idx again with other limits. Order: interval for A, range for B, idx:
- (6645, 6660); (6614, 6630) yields 3.1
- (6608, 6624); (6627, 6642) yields 1.9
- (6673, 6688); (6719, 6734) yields 12.0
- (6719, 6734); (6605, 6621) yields 5.8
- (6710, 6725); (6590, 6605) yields 7.5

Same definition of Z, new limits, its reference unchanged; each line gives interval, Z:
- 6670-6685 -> -3.14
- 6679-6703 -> -3.10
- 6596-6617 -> -3.35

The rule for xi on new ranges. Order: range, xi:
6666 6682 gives 18.1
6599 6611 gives 17.7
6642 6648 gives 18.1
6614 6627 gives 17.1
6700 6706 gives 17.2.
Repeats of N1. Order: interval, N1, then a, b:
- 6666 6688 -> -374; 392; 17.8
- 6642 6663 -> -350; 367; 17.5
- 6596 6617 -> -349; 367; 17.5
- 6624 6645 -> -353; 371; 17.7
